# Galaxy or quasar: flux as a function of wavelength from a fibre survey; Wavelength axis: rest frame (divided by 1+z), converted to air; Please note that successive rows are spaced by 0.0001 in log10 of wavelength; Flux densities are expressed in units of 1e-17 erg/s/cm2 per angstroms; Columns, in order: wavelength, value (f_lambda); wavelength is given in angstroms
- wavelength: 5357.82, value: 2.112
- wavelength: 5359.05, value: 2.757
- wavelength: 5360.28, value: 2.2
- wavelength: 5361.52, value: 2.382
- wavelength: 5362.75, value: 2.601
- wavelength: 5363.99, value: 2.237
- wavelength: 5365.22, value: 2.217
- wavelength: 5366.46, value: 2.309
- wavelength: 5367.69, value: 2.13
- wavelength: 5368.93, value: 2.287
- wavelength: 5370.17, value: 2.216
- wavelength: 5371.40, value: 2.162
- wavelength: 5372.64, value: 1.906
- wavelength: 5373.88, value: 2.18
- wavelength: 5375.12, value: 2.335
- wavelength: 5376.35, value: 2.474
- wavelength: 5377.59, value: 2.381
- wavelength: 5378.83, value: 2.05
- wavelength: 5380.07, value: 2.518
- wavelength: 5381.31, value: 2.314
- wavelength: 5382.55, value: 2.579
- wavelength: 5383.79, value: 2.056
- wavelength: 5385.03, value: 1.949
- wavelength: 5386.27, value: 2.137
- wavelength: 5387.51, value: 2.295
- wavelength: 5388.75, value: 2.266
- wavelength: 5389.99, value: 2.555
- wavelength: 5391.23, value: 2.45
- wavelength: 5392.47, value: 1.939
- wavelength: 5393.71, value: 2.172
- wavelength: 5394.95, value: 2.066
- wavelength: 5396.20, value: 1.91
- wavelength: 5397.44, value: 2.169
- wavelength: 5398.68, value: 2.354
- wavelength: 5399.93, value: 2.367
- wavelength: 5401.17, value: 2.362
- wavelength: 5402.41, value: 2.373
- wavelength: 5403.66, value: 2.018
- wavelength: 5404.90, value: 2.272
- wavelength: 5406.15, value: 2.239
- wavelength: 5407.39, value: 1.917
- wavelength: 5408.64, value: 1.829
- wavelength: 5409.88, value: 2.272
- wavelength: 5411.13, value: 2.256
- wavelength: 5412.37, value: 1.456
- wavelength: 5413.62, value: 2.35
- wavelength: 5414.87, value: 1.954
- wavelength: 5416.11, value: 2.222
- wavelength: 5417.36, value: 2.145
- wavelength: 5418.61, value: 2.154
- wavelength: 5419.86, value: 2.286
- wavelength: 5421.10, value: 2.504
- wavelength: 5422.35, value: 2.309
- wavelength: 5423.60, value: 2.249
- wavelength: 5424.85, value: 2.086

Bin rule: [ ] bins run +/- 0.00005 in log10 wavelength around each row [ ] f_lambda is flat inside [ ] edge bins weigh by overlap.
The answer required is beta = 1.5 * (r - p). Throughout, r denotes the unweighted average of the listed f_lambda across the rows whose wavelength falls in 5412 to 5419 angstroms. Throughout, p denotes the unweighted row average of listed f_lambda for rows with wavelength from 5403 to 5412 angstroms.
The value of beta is -0.102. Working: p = 2.11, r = 2.0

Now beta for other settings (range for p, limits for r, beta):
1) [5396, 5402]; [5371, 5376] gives -0.130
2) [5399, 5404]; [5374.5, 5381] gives 0.107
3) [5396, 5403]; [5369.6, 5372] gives -0.100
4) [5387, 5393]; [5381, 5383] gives 0.218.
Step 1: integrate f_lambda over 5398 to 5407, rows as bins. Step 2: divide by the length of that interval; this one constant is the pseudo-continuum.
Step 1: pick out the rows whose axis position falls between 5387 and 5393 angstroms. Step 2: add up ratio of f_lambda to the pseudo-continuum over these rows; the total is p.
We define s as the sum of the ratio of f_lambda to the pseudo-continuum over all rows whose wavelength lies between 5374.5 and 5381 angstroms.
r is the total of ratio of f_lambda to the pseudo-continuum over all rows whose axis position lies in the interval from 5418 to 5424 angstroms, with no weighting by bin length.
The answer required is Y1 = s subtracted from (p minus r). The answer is -5.17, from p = 5.1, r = 5.06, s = 5.17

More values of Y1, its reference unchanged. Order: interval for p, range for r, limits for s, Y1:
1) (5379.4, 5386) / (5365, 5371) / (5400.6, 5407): -4.84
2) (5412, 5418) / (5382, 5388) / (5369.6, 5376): -5.14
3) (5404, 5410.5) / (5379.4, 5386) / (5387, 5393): -5.45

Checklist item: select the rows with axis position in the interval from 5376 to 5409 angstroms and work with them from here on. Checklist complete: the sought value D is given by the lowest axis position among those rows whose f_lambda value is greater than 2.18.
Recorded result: 5376.35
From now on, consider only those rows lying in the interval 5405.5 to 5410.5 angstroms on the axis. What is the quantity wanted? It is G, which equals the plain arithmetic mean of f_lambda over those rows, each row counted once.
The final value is 2.06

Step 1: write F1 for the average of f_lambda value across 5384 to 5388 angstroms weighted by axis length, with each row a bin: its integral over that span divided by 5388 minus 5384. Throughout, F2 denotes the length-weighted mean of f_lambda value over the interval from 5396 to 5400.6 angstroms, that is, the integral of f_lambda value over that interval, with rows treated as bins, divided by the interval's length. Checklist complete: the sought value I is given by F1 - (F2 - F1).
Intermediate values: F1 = 2.11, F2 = 2.23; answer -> 2.00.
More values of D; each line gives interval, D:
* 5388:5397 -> 5388.75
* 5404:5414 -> 5404.90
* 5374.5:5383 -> 5375.12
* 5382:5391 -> 5382.55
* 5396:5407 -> 5398.68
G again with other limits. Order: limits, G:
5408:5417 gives 2.05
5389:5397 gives 2.18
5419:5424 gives 2.34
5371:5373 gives 2.03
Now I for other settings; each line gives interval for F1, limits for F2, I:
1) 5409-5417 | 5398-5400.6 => 1.80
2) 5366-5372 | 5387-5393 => 2.13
